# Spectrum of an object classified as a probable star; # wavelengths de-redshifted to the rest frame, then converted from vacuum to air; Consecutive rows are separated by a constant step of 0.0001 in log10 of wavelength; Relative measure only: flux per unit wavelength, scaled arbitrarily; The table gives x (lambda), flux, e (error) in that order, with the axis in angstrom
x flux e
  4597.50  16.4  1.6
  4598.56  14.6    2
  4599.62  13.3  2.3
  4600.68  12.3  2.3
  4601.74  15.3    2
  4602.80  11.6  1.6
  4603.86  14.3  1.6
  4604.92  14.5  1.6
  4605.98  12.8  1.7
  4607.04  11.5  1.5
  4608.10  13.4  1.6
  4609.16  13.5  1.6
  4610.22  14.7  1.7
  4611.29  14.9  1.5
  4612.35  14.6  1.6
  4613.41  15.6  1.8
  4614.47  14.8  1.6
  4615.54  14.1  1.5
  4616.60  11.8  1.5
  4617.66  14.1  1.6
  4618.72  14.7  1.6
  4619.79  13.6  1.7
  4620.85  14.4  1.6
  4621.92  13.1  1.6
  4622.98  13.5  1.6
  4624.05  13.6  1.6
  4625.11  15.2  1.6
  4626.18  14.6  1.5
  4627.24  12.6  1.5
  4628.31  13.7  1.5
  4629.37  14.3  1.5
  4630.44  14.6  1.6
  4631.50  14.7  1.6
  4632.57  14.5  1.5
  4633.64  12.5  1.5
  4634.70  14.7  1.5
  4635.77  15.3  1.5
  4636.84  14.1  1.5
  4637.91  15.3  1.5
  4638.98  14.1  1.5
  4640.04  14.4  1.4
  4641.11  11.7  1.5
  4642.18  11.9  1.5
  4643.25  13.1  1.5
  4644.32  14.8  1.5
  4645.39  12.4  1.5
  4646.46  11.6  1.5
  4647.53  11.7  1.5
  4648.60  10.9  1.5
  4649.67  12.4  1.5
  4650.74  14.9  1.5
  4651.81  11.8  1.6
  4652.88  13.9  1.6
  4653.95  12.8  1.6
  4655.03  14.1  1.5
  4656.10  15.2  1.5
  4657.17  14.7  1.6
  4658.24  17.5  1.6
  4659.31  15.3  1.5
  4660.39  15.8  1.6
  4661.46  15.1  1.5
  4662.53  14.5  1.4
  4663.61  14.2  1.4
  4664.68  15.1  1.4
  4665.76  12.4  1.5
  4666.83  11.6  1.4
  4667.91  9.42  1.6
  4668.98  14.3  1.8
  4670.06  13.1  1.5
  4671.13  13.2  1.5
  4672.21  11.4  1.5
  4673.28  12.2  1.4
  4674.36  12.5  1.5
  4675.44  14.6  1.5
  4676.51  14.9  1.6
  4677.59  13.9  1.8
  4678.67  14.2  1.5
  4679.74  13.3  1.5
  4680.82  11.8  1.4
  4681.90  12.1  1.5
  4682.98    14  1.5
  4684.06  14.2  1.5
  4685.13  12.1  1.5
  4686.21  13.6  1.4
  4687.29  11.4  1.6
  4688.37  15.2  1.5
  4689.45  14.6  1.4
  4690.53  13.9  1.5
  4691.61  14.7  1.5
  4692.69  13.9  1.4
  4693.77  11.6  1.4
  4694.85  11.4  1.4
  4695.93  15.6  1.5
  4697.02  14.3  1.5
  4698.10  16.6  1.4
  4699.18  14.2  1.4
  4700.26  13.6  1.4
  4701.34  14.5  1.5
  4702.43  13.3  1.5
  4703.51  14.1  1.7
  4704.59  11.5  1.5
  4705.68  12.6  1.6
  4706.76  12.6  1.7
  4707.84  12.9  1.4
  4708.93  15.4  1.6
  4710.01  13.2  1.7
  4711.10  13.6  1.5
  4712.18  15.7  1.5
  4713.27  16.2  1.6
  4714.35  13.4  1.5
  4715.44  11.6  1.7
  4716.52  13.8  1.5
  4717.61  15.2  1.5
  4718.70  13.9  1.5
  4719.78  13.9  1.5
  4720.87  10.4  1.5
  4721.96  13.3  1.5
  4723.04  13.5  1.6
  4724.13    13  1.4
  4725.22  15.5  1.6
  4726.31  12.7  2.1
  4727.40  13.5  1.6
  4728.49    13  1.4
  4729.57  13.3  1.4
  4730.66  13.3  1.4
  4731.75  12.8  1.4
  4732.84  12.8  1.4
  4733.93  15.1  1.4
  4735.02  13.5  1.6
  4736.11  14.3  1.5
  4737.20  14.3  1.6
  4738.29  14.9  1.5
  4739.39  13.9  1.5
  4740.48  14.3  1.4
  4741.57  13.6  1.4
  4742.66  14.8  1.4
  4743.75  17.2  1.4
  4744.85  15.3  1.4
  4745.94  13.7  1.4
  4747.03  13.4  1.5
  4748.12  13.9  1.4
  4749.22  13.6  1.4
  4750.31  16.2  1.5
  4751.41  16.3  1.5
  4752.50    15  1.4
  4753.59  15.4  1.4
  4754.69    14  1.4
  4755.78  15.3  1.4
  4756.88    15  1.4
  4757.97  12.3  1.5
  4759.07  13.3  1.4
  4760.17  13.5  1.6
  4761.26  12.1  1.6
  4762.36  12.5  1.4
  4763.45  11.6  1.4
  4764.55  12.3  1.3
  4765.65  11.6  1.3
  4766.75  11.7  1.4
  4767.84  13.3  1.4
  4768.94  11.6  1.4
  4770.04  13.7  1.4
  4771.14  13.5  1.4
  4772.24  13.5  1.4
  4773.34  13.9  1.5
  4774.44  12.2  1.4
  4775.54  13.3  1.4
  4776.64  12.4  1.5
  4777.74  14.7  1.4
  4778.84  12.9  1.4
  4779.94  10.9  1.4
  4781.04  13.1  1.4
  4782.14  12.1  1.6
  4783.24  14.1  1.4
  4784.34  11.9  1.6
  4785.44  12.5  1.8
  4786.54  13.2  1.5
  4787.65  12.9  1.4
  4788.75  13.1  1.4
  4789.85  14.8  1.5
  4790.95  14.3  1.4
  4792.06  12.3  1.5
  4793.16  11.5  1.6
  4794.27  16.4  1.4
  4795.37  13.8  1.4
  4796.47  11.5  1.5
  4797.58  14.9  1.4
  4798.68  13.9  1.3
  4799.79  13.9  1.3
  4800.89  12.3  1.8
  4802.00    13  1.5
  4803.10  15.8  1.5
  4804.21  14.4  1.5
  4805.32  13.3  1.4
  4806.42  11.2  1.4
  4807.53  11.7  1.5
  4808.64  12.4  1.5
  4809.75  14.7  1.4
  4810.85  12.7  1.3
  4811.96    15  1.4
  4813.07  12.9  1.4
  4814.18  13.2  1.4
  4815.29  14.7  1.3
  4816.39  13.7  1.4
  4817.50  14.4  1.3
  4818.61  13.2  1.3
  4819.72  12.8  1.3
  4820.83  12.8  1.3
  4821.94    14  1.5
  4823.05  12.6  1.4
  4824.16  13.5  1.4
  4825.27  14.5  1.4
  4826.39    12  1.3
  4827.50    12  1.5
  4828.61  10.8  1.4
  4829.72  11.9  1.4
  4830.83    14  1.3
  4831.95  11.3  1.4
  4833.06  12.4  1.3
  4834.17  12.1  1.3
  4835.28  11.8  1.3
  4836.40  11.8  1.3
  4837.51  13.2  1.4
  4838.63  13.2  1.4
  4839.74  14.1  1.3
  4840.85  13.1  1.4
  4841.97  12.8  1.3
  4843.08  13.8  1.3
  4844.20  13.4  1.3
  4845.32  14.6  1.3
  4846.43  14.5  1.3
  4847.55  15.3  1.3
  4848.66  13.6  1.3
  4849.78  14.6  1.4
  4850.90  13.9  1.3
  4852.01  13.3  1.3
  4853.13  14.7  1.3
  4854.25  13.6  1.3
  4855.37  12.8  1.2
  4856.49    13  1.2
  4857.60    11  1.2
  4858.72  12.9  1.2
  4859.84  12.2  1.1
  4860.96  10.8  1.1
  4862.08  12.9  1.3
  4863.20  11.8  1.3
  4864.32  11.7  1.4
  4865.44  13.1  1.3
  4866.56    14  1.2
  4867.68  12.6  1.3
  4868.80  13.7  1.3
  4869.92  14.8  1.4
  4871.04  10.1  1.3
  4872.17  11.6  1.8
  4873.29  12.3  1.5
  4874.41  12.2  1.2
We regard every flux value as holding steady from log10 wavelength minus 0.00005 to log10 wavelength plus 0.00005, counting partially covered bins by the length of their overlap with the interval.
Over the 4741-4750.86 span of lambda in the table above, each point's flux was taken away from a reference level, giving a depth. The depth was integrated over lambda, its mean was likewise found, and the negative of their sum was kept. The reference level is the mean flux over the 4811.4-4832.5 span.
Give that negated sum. 16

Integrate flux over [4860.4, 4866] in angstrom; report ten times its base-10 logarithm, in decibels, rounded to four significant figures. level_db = 18.29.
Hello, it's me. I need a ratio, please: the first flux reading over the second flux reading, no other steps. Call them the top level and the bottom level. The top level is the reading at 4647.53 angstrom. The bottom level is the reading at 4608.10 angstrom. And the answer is 0.87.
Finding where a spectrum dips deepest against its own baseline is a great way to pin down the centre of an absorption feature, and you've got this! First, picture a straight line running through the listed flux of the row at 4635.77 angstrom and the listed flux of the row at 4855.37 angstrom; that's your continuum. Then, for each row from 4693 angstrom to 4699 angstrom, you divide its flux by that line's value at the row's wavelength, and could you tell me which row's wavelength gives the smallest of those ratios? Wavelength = 4694.85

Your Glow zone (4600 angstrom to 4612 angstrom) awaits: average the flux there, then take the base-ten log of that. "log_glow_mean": 1.13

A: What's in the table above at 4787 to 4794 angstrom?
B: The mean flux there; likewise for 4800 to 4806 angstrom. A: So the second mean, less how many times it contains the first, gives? 12.7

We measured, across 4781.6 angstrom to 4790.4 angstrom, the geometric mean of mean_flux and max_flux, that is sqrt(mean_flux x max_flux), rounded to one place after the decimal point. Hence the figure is 13.9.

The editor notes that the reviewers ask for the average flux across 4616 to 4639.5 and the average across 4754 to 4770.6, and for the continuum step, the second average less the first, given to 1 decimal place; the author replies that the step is -1.1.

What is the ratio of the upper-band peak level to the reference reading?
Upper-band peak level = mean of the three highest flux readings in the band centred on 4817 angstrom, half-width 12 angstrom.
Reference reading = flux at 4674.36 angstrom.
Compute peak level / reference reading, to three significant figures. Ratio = 1.18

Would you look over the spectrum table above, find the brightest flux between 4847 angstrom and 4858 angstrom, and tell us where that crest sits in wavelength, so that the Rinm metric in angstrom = 4847.55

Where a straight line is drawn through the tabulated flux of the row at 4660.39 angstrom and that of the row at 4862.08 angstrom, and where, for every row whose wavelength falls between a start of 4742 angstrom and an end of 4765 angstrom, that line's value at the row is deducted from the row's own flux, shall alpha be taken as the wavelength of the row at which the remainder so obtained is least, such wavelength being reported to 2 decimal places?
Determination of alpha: 4763.45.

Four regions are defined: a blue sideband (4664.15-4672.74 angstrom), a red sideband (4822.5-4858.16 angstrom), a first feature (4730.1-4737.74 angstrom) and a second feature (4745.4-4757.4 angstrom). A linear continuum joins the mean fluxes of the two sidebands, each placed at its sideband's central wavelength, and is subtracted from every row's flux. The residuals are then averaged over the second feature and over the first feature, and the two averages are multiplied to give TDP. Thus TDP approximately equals 1.8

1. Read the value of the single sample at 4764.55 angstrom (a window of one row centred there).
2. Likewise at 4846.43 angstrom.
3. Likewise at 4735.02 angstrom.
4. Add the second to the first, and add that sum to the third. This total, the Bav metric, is 40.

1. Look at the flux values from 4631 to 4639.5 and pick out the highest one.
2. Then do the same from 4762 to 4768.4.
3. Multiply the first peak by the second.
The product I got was 203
